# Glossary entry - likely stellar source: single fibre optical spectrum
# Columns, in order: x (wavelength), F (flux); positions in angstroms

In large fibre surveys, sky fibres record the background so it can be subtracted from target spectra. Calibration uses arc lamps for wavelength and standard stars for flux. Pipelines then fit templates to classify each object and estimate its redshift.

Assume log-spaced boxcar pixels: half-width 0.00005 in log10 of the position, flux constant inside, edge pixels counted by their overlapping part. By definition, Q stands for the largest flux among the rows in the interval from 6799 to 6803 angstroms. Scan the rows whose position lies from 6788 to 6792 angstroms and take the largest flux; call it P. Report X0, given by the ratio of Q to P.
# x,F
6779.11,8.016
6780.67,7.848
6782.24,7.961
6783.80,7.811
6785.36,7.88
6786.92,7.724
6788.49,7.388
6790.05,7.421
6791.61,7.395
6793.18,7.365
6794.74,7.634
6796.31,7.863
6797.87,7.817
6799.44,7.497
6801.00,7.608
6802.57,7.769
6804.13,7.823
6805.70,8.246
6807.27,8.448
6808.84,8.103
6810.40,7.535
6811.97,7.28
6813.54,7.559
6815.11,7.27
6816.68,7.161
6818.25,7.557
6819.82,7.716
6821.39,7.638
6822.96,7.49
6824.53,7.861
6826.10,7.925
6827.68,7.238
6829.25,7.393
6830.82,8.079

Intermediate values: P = 7.421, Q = 7.769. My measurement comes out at 1.05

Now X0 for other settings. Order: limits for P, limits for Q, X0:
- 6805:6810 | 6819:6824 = 0.91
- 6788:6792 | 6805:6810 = 1.14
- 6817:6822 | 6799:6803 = 1.01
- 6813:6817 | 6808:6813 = 1.07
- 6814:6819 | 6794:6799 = 1.04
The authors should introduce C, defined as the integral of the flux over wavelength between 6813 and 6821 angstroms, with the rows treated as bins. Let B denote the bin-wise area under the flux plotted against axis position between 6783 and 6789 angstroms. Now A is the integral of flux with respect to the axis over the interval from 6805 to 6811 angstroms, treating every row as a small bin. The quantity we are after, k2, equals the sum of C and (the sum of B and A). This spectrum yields 155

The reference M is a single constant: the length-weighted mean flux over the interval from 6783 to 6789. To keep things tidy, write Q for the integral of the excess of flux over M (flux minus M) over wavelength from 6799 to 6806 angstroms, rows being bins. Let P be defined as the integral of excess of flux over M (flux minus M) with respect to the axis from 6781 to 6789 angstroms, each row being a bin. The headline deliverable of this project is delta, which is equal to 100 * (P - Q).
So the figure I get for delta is 5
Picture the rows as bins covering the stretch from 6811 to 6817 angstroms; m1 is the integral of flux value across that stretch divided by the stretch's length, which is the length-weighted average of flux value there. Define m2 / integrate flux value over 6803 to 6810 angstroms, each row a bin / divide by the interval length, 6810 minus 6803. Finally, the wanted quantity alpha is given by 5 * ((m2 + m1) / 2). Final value 38.6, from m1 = 7.3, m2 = 8.11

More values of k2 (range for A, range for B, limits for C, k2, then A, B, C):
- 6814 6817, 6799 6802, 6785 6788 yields 68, 22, 23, 23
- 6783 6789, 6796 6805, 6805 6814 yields 187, 46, 70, 71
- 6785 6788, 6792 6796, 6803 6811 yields 118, 23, 30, 64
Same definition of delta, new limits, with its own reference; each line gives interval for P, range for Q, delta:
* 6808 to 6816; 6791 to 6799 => -51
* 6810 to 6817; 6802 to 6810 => -521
